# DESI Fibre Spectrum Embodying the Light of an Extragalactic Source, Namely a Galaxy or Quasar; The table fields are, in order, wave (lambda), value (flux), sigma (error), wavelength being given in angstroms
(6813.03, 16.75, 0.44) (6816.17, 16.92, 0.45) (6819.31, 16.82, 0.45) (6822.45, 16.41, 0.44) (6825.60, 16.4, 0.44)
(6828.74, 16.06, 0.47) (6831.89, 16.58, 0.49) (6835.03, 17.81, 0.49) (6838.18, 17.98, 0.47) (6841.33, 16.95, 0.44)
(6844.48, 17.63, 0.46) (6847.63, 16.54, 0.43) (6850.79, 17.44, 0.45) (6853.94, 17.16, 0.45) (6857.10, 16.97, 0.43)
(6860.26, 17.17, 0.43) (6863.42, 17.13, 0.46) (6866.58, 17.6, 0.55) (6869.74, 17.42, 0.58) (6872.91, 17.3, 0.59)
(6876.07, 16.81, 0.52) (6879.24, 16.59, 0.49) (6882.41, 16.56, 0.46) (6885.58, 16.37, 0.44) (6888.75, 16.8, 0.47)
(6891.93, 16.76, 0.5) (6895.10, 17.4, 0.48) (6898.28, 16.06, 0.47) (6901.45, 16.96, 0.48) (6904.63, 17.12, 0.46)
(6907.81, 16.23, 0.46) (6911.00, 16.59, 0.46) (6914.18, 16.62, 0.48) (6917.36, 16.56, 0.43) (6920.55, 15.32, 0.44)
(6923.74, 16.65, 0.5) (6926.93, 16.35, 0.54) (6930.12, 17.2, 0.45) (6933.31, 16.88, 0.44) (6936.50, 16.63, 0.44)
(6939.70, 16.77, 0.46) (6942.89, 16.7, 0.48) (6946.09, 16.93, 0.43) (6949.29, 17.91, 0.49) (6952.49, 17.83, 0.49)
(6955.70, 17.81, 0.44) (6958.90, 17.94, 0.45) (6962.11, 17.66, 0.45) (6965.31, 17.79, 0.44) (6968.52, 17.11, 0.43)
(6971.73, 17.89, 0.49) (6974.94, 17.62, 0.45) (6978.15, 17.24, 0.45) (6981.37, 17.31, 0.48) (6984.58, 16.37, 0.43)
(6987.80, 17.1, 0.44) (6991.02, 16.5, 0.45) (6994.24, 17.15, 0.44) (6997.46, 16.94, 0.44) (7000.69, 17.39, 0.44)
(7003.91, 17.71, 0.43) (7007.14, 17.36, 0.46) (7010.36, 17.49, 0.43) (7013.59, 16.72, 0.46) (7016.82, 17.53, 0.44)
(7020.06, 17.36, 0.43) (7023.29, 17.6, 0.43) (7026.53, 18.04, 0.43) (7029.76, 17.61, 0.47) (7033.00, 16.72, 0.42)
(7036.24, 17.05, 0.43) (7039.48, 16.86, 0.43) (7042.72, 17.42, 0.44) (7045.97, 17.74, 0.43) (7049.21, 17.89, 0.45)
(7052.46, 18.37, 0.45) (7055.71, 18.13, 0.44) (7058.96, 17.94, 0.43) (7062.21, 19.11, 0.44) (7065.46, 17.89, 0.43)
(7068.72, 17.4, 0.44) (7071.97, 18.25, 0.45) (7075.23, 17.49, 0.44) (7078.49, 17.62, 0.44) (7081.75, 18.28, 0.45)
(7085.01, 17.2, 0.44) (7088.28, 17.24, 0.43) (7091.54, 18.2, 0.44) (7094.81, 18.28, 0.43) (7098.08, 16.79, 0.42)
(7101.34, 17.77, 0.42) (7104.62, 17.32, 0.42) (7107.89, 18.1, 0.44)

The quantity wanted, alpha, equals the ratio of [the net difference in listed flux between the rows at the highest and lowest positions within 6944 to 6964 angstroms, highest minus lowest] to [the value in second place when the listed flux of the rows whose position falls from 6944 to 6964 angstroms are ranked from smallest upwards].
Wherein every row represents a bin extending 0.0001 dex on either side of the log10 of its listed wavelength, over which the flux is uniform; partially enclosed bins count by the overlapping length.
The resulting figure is 0.04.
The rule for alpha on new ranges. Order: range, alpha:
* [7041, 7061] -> 0.03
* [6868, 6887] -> -0.06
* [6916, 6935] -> 0.02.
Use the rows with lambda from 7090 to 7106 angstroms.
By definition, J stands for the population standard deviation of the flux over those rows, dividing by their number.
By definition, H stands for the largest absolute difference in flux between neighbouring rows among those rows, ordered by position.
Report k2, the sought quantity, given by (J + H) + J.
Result 2.6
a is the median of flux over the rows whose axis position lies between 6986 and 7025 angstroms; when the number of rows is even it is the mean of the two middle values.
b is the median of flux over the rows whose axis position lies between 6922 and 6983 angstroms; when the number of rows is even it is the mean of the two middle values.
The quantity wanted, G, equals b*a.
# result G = 299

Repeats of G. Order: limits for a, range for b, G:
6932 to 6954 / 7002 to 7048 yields 295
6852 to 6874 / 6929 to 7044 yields 298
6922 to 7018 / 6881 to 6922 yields 286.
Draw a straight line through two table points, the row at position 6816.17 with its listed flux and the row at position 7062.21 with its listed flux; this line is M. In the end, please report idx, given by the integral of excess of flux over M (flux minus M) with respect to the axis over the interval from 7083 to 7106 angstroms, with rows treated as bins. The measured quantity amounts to -42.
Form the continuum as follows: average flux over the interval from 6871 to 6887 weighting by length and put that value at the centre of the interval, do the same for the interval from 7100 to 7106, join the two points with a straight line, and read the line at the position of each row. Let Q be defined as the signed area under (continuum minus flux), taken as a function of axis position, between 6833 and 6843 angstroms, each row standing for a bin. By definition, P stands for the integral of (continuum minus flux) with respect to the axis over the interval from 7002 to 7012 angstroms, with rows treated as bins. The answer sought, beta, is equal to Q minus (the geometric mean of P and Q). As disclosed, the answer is -15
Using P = -3.3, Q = -9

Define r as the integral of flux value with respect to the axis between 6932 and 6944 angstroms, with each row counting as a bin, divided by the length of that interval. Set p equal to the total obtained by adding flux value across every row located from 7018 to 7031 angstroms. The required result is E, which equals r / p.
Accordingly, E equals 0.237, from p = 71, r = 16.8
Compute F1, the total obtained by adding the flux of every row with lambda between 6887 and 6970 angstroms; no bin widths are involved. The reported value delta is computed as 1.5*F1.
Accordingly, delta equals 661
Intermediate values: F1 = 441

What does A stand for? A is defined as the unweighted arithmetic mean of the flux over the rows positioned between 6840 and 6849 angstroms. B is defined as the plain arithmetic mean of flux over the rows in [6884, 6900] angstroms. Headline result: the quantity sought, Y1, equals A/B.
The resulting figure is 1.02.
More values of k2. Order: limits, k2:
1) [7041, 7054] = 1.2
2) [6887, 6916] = 2.1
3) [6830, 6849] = 2.4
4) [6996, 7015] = 1.4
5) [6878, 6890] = 0.7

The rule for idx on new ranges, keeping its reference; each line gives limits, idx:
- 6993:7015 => -29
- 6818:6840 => -4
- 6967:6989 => -25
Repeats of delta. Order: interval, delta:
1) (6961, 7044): 674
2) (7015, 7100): 690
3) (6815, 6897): 662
